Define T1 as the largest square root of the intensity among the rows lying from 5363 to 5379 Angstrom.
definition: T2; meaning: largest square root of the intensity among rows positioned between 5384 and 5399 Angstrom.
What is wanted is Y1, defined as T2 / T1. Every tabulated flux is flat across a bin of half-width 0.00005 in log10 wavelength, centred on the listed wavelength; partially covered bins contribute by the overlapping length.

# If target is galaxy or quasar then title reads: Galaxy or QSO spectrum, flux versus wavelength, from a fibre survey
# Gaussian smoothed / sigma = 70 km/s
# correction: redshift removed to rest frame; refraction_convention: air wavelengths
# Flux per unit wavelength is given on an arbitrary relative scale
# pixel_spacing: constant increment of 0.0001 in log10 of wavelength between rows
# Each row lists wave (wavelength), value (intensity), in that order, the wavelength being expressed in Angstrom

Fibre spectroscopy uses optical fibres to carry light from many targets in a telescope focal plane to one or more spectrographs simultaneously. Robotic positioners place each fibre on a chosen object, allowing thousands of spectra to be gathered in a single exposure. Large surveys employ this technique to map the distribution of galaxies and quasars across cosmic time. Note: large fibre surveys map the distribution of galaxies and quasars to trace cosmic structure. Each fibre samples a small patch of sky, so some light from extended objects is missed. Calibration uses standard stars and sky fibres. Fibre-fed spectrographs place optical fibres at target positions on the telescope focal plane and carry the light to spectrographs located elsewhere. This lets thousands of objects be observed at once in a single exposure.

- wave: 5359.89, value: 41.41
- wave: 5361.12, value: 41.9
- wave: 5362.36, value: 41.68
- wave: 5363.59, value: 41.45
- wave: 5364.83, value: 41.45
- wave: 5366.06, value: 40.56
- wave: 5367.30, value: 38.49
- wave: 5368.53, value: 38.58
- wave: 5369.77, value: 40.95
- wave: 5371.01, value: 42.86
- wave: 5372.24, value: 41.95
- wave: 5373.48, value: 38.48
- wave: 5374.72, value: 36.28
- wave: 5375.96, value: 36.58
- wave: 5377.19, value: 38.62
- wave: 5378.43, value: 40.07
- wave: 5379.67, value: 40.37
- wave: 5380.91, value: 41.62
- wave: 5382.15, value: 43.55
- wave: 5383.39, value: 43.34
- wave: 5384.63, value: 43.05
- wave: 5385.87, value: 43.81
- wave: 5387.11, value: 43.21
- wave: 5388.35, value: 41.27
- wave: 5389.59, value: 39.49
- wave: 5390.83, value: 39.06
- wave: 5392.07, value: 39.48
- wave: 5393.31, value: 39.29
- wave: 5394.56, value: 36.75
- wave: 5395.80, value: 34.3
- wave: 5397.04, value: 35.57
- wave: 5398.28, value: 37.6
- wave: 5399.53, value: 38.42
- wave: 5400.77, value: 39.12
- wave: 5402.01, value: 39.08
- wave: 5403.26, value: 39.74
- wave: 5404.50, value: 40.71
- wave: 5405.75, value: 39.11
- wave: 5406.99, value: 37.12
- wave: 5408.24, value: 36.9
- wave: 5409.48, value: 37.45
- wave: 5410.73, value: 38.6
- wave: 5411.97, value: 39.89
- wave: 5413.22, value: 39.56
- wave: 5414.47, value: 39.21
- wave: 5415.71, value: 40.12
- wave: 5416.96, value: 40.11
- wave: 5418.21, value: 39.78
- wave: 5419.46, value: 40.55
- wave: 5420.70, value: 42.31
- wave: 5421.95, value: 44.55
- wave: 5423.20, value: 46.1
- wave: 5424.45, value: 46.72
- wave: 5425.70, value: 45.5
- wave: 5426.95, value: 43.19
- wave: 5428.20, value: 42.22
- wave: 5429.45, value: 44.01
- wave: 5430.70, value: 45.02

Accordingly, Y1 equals 1.01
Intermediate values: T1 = 6.55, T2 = 6.62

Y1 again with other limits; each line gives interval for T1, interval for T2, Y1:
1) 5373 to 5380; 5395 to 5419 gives 1.00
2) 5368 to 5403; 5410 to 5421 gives 0.98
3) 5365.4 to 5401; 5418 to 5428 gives 1.03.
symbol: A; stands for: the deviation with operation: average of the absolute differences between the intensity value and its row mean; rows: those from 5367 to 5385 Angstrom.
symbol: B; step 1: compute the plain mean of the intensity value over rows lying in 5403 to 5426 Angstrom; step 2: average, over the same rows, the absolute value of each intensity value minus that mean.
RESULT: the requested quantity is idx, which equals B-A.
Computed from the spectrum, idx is 0.2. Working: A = 2.0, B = 2.3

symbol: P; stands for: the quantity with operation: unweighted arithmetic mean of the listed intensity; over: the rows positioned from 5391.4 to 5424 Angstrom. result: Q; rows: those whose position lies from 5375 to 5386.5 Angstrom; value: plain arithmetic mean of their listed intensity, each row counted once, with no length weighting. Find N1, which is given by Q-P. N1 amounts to 1.9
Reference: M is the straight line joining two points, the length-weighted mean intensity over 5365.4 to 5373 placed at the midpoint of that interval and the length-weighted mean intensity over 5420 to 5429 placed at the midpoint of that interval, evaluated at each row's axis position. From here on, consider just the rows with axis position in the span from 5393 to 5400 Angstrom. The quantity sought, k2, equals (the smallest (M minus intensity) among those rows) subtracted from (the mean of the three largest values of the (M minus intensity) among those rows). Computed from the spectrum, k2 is 3.9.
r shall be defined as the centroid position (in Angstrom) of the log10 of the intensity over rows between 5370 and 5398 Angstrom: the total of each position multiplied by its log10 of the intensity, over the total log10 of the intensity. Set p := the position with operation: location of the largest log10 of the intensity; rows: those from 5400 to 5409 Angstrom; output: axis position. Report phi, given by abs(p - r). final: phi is 20.5 Angstrom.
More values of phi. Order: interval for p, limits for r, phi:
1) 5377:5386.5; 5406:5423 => 28.7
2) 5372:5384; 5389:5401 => 13.0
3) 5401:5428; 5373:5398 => 39.2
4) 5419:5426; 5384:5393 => 36.1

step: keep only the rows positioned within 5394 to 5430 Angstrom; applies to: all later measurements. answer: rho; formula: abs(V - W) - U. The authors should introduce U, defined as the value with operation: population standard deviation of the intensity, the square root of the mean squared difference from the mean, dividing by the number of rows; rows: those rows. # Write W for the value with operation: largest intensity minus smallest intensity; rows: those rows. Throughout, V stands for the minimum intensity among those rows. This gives 18.8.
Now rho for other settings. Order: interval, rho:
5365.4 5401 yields 22.3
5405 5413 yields 32.8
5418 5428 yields 30.4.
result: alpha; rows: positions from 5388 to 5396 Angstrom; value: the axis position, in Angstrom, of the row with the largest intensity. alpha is 5388.35 Angstrom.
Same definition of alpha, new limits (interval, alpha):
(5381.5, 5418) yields 5385.87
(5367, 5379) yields 5371.01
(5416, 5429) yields 5424.45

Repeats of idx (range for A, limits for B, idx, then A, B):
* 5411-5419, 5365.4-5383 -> 1.5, 0.3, 1.8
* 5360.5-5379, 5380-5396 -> 0.6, 1.7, 2.4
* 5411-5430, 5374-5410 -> -0.3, 2.2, 1.9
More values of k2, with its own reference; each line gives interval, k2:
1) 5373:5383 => 6.0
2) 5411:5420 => 0.7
